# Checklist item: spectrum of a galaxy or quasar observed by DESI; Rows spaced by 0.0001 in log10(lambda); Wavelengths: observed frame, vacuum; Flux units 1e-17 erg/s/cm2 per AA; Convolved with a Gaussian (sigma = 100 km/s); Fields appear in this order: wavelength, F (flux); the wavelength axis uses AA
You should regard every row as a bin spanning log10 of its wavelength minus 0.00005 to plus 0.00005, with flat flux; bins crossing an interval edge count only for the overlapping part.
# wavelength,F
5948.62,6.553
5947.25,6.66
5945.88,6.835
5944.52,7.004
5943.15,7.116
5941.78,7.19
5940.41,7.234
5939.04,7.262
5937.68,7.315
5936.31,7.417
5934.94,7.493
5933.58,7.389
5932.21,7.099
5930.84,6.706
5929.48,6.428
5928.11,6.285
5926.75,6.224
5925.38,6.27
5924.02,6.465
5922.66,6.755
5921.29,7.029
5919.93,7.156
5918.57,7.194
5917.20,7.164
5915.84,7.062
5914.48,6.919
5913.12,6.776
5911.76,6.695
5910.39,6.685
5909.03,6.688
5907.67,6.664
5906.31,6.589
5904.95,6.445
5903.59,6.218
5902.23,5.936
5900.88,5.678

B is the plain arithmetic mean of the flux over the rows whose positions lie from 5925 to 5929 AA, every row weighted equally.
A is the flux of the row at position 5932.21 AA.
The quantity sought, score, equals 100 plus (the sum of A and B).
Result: 113.4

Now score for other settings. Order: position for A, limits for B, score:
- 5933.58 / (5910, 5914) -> 114.1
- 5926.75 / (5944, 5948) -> 113.1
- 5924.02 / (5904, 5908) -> 113.0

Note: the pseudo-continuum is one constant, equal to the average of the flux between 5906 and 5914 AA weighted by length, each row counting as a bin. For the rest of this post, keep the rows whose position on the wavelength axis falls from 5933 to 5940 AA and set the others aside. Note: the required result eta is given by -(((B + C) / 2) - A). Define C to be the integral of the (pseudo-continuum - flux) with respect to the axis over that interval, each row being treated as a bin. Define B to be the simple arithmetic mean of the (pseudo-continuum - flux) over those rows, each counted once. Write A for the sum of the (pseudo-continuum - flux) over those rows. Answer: -0.7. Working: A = -3.4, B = -0.7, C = -4.8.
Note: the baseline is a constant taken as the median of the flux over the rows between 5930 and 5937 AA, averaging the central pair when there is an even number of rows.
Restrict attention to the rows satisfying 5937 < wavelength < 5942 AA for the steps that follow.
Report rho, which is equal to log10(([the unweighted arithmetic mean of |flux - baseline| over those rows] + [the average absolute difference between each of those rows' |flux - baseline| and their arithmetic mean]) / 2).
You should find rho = -1.05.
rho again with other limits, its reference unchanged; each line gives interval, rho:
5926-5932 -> -0.25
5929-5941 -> -0.59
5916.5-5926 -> -0.38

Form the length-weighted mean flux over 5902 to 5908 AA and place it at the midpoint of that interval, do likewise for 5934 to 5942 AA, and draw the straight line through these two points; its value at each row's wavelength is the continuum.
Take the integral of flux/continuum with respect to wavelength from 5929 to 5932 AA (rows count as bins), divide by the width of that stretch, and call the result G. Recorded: 0.94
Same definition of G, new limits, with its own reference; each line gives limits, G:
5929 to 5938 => 0.99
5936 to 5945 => 0.97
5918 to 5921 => 1.05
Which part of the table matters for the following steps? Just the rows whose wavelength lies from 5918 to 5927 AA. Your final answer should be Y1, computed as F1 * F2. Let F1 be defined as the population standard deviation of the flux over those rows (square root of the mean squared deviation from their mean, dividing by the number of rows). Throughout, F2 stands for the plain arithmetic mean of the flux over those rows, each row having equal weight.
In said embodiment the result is 2.6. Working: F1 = 0.38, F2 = 6.73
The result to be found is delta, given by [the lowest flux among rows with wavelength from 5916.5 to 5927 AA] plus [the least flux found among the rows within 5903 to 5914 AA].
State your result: 12.4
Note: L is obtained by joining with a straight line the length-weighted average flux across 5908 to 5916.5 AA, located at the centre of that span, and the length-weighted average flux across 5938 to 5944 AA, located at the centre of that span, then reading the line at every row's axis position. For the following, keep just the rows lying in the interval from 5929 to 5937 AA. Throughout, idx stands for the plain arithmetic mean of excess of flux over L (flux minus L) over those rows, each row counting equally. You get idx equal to 0.00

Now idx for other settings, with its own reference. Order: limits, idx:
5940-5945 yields -0.09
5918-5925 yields 0.00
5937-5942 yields 0.07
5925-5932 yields -0.64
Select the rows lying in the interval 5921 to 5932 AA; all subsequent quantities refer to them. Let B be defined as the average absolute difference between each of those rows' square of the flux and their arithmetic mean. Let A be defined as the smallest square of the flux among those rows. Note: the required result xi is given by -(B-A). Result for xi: 36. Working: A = 39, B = 3.06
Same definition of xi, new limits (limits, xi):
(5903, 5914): 37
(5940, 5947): 45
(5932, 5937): 49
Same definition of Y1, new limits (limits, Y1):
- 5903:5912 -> 1.1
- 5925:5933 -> 2.0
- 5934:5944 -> 0.9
